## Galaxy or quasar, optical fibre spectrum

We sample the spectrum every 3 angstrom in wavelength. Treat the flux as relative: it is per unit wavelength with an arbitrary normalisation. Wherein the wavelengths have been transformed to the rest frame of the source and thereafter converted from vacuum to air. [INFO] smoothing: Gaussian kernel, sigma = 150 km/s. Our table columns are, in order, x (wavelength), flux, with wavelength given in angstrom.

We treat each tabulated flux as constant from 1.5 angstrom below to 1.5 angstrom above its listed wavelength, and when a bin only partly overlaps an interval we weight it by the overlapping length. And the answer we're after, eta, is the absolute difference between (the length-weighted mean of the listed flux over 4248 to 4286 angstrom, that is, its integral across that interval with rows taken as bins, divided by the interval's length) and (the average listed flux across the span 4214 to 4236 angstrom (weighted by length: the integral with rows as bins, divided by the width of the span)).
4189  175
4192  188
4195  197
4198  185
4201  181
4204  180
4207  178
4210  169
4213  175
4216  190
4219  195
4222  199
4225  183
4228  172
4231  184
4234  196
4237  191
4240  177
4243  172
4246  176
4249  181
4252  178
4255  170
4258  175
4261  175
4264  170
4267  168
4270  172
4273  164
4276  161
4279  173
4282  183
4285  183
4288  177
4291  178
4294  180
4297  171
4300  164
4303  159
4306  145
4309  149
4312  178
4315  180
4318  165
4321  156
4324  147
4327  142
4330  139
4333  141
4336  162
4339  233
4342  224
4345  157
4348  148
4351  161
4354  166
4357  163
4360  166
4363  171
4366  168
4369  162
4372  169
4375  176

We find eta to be 15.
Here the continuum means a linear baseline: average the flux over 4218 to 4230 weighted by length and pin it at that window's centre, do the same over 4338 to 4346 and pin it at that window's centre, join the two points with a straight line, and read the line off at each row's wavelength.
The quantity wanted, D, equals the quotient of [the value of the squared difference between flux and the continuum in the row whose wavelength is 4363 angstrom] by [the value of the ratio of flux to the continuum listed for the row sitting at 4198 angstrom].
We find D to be 1446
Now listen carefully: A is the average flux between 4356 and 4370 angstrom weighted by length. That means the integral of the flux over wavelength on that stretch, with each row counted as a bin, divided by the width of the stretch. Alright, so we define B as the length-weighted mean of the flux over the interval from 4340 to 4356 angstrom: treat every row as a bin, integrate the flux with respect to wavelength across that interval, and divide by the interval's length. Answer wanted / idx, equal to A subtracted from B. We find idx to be 7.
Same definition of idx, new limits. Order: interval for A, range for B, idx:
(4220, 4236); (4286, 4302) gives -13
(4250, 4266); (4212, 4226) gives 15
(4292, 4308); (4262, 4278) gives 4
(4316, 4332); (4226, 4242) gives 33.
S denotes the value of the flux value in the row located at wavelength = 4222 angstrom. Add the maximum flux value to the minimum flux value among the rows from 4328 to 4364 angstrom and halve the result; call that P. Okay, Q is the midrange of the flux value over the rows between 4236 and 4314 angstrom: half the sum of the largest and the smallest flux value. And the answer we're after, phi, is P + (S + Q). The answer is 553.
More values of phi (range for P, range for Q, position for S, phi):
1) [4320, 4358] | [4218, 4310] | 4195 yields 555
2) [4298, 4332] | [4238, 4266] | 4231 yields 519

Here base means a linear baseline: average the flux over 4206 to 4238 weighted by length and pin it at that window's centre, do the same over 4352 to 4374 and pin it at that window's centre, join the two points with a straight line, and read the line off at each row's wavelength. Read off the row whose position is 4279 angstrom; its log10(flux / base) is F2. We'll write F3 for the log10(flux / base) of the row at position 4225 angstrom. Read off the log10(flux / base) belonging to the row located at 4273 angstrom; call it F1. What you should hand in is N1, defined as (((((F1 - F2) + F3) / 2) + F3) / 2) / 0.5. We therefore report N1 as -0.017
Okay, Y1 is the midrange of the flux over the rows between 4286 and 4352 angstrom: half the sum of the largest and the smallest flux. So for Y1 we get 186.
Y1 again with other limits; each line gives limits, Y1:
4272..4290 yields 172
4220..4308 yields 172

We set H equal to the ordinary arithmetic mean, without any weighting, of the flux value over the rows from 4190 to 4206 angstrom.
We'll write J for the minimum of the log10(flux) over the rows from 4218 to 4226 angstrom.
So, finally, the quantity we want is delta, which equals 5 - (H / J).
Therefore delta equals -77.3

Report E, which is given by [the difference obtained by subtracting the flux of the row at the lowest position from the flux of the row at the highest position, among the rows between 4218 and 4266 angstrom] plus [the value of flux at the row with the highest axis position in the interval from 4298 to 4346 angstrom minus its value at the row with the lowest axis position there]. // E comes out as -32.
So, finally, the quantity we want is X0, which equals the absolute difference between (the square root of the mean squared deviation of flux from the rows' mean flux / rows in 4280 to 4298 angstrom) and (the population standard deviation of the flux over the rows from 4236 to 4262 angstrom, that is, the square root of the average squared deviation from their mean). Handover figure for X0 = 2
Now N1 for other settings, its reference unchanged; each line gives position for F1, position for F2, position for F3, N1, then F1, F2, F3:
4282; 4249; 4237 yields 0.036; 0.015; -0.001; 0.019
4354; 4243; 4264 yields -0.025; -0.004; -0.025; -0.023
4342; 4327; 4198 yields 0.092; 0.122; -0.081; -0.007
